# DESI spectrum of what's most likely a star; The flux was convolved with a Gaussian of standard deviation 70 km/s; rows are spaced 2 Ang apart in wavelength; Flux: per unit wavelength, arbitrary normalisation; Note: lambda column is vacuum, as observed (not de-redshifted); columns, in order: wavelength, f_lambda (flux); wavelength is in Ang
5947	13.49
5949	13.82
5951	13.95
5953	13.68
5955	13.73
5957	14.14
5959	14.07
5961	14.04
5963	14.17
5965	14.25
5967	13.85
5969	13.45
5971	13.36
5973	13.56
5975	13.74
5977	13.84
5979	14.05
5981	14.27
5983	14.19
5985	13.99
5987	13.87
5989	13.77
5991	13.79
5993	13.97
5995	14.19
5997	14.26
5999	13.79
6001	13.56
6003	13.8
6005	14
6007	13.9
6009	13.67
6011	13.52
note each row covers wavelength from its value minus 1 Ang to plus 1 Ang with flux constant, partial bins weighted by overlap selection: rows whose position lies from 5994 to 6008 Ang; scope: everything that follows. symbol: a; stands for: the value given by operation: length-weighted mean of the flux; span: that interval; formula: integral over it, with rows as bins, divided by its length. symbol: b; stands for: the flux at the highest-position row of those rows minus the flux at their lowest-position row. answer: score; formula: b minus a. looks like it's -14.2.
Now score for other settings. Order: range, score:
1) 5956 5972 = -14.7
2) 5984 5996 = -13.7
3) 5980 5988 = -14.5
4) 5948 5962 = -13.7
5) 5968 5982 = -12.9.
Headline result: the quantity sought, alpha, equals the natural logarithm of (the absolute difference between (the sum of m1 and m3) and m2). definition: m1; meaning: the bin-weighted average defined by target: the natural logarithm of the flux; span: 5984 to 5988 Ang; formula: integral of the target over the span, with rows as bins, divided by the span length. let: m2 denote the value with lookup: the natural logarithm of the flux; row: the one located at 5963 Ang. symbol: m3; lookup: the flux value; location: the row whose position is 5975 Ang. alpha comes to 2.62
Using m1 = 2.63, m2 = 2.65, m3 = 13.74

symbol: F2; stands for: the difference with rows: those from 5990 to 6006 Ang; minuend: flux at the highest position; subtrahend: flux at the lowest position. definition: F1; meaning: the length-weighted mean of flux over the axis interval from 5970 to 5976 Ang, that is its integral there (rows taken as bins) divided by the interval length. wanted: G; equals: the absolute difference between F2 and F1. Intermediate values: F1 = 13.6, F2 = 0.21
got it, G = 13.3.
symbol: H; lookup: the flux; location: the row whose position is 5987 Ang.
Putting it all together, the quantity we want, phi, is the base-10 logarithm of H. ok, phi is 1.142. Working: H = 13.87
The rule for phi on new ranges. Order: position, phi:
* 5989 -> 1.139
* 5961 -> 1.147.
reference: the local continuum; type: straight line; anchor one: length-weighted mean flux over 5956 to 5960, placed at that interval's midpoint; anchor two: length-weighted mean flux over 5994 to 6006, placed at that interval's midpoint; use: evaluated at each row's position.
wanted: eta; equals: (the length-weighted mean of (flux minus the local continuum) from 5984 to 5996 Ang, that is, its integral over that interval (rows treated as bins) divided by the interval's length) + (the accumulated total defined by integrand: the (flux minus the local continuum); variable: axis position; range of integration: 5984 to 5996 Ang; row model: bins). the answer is -0.6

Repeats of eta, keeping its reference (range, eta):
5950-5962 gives -2.3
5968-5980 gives -4.8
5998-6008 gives -1.2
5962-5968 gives 0.1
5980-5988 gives 0.7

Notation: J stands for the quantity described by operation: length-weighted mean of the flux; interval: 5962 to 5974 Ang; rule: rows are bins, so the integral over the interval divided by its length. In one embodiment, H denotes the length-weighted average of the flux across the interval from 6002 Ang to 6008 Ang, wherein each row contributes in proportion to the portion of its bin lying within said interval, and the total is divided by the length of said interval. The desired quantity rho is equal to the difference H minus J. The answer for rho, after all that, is 0.1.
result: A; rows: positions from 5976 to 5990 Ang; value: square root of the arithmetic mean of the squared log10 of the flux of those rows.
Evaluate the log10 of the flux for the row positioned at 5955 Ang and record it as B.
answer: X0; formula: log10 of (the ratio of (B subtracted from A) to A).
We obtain -2.14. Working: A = 1.146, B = 1.14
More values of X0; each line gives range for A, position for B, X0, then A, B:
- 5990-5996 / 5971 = -1.76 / 1.146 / 1.13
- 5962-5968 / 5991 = -2.09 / 1.149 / 1.14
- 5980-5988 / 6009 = -1.95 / 1.149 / 1.14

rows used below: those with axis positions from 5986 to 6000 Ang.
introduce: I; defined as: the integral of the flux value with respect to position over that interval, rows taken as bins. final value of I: 195.3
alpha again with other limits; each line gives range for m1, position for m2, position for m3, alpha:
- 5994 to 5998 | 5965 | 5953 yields 2.62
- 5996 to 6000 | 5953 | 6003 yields 2.63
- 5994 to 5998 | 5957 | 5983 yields 2.65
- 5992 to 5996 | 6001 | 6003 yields 2.63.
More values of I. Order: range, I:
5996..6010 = 194.0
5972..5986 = 195.3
